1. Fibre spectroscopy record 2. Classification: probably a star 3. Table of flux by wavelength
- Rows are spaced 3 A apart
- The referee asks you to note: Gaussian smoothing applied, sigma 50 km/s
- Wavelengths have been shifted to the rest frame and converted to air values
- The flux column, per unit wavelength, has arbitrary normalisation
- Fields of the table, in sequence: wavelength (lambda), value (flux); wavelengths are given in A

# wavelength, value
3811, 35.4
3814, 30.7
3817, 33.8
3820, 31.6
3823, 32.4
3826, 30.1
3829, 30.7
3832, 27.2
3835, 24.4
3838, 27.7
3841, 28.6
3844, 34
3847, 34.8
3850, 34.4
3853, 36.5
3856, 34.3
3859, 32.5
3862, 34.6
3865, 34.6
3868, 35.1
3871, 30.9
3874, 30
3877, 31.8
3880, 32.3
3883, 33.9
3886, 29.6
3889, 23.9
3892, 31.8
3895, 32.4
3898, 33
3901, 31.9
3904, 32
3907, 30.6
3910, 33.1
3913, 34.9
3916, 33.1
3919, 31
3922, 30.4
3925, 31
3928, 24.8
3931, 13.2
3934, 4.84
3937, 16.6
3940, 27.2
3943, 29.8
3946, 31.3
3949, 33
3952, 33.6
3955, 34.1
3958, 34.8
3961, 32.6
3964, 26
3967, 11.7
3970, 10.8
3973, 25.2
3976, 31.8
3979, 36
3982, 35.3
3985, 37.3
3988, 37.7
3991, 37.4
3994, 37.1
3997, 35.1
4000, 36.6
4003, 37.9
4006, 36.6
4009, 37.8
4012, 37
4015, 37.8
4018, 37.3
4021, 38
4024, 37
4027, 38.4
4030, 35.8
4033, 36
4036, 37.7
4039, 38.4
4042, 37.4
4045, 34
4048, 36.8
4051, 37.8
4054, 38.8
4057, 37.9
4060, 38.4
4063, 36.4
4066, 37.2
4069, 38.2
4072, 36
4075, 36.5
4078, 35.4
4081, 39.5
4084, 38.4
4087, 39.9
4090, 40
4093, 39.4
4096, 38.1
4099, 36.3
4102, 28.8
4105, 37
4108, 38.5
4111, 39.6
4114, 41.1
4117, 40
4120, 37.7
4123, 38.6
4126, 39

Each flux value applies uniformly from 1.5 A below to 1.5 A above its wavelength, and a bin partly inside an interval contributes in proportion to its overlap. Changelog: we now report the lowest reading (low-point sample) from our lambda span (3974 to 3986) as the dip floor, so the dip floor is 31.8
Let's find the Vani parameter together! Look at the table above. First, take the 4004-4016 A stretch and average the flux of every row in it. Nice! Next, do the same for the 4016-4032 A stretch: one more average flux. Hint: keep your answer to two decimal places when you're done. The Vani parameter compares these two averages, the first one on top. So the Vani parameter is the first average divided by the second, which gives 1.00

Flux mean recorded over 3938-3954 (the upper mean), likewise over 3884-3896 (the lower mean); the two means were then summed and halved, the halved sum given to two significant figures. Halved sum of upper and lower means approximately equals 30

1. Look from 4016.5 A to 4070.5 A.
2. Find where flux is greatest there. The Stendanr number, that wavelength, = 4054 A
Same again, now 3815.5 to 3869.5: 3853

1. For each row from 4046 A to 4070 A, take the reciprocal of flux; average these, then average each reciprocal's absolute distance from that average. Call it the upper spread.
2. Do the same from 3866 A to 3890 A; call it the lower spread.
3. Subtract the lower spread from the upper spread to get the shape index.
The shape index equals -0.0022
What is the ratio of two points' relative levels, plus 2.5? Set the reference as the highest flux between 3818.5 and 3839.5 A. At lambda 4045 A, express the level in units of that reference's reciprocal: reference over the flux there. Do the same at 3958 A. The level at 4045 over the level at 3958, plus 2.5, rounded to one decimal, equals 3.5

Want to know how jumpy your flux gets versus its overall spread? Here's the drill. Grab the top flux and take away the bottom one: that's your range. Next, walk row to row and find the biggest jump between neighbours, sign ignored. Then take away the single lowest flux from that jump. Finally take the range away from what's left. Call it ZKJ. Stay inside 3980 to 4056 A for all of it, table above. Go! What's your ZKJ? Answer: -35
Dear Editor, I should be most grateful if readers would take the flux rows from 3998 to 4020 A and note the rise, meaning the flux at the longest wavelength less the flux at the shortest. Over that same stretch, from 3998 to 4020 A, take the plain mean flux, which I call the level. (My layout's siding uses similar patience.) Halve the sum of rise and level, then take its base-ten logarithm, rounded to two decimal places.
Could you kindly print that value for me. 1.28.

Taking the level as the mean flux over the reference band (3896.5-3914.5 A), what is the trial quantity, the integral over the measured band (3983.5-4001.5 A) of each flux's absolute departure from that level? 77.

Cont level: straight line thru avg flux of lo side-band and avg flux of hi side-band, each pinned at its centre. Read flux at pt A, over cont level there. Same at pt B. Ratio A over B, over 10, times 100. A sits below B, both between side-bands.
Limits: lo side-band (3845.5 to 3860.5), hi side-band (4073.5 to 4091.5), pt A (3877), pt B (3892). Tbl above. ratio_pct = 10.1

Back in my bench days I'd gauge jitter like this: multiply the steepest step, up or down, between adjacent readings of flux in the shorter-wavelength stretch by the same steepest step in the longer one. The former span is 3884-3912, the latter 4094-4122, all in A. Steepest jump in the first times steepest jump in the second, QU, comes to 65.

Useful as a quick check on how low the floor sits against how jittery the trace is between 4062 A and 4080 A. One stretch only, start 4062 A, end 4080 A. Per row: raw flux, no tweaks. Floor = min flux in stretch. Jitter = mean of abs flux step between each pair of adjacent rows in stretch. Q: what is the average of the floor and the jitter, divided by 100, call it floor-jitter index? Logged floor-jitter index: 0.183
